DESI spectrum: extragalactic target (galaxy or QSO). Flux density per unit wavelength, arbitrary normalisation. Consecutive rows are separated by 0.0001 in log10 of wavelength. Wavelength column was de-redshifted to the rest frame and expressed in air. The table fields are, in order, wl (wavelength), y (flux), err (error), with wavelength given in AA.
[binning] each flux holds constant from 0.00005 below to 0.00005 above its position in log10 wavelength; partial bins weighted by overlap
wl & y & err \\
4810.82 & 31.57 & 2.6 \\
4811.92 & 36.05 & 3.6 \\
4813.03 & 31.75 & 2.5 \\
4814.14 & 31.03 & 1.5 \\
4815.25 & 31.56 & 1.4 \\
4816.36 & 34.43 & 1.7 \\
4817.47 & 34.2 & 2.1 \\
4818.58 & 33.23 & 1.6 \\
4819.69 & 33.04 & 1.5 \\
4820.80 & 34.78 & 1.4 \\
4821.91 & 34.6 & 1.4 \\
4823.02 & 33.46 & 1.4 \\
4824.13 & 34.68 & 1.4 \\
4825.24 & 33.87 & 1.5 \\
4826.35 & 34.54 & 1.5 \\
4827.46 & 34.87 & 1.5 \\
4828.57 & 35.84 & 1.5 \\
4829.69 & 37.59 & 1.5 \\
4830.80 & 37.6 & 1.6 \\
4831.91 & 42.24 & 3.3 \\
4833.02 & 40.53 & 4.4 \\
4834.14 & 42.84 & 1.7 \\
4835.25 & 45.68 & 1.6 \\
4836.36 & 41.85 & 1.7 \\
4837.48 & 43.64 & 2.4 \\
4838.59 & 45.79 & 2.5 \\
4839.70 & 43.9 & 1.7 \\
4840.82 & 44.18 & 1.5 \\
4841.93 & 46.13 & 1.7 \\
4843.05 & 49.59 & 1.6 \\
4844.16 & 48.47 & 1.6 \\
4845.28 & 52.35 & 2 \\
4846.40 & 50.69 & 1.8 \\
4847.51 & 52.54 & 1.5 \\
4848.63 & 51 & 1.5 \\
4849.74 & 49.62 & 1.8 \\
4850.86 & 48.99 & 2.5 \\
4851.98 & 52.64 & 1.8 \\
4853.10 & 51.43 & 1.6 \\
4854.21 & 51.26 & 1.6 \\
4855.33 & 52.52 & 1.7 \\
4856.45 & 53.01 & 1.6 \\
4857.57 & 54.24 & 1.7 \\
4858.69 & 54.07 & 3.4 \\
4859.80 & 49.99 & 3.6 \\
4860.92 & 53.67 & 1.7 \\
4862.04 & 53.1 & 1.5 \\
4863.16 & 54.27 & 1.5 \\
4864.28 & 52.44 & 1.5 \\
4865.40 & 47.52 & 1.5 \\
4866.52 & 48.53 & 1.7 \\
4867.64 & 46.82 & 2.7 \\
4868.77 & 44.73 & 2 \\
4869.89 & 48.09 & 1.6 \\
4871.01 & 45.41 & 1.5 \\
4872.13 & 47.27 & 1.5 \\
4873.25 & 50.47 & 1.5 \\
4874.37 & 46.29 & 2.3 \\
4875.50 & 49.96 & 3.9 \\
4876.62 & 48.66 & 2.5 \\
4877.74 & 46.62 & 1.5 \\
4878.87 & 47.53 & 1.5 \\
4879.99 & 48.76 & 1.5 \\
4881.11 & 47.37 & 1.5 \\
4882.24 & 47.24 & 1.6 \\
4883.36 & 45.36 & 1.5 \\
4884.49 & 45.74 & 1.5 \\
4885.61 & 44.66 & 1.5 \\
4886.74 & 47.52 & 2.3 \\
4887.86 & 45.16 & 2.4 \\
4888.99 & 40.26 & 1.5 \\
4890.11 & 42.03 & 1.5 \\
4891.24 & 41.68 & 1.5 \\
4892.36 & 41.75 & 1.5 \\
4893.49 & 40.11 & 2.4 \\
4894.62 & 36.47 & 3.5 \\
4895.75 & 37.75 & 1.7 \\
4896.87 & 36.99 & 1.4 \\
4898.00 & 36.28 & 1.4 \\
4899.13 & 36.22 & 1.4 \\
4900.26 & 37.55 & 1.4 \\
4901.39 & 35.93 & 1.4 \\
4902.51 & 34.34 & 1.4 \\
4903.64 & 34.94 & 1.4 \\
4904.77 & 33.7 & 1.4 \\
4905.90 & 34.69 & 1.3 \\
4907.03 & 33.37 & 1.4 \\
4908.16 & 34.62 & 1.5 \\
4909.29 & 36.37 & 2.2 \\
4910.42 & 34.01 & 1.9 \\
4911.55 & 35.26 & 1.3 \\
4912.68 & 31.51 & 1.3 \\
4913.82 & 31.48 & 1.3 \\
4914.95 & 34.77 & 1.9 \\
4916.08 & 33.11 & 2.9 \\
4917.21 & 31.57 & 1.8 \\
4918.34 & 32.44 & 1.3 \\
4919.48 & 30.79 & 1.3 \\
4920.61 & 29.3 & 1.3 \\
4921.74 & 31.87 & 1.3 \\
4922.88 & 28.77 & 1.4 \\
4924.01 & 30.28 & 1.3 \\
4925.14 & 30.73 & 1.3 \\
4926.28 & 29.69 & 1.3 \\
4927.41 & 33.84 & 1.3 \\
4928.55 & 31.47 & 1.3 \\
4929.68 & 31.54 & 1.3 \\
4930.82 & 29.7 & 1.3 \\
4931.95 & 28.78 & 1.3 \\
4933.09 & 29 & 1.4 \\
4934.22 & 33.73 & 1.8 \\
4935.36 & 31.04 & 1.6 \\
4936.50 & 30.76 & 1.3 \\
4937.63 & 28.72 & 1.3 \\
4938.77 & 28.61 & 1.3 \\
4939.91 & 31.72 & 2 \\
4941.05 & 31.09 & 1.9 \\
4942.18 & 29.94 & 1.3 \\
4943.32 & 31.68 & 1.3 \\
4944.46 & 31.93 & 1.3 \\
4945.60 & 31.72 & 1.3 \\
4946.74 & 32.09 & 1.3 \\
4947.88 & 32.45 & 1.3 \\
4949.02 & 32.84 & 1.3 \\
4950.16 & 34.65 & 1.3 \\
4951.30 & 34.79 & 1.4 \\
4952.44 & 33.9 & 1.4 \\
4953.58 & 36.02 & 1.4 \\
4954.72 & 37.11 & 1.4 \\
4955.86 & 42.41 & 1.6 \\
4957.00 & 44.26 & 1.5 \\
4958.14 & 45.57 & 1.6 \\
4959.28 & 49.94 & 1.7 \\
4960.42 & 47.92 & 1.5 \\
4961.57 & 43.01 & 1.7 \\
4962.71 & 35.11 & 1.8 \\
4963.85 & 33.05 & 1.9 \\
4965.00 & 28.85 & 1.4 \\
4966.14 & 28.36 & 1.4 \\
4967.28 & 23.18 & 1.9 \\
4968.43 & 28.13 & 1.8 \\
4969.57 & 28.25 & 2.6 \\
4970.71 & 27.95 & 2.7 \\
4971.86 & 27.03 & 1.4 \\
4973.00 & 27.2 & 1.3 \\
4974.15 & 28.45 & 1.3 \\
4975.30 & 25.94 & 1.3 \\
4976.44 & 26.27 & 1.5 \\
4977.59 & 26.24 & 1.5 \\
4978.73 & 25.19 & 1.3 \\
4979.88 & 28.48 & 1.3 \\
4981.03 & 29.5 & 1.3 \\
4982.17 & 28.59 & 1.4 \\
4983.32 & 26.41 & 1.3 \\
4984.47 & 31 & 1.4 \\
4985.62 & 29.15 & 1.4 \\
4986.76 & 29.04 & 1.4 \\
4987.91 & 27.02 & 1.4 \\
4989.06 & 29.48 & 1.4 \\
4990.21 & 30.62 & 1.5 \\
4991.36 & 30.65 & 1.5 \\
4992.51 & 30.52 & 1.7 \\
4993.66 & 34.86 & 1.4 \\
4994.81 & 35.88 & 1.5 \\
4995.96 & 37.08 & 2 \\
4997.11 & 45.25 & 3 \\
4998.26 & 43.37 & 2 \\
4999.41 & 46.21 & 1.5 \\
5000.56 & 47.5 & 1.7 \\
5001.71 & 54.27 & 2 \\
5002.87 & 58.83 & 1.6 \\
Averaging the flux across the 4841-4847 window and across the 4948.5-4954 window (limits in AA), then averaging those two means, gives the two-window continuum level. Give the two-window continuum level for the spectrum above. 42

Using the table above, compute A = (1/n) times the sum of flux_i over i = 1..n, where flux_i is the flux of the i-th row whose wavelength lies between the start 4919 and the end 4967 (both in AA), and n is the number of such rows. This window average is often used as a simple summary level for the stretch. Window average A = 34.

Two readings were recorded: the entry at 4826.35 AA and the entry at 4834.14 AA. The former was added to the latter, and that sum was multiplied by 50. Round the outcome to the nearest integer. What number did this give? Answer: 3869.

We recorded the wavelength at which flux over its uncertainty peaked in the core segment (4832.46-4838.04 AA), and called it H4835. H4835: 4835.25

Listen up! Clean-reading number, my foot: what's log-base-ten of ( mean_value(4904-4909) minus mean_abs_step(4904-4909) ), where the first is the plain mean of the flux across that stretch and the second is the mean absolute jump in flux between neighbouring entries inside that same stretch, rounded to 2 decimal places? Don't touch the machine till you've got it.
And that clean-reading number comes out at 1.52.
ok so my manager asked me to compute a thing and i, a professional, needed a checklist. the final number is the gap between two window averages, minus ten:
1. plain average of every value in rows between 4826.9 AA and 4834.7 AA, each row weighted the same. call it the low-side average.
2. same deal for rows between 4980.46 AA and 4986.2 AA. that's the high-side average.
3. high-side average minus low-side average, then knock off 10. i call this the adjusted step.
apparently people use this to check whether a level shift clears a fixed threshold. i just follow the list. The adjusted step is -20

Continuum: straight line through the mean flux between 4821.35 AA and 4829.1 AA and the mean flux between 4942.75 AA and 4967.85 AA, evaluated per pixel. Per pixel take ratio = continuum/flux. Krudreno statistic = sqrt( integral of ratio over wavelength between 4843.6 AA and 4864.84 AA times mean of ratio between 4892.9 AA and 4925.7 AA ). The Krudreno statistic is 3.9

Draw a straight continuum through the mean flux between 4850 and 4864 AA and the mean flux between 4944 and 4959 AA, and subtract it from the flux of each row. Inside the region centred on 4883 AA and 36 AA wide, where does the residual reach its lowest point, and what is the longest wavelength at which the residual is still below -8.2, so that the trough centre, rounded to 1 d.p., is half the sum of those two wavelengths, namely 4896.9 AA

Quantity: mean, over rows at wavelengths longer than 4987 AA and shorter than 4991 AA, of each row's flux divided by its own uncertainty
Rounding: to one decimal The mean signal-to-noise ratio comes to 20.3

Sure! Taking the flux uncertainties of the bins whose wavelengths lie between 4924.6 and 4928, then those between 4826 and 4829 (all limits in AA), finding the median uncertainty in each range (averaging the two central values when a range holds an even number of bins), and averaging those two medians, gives 1.40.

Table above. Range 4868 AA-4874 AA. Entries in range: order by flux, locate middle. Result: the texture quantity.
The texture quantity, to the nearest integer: 47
